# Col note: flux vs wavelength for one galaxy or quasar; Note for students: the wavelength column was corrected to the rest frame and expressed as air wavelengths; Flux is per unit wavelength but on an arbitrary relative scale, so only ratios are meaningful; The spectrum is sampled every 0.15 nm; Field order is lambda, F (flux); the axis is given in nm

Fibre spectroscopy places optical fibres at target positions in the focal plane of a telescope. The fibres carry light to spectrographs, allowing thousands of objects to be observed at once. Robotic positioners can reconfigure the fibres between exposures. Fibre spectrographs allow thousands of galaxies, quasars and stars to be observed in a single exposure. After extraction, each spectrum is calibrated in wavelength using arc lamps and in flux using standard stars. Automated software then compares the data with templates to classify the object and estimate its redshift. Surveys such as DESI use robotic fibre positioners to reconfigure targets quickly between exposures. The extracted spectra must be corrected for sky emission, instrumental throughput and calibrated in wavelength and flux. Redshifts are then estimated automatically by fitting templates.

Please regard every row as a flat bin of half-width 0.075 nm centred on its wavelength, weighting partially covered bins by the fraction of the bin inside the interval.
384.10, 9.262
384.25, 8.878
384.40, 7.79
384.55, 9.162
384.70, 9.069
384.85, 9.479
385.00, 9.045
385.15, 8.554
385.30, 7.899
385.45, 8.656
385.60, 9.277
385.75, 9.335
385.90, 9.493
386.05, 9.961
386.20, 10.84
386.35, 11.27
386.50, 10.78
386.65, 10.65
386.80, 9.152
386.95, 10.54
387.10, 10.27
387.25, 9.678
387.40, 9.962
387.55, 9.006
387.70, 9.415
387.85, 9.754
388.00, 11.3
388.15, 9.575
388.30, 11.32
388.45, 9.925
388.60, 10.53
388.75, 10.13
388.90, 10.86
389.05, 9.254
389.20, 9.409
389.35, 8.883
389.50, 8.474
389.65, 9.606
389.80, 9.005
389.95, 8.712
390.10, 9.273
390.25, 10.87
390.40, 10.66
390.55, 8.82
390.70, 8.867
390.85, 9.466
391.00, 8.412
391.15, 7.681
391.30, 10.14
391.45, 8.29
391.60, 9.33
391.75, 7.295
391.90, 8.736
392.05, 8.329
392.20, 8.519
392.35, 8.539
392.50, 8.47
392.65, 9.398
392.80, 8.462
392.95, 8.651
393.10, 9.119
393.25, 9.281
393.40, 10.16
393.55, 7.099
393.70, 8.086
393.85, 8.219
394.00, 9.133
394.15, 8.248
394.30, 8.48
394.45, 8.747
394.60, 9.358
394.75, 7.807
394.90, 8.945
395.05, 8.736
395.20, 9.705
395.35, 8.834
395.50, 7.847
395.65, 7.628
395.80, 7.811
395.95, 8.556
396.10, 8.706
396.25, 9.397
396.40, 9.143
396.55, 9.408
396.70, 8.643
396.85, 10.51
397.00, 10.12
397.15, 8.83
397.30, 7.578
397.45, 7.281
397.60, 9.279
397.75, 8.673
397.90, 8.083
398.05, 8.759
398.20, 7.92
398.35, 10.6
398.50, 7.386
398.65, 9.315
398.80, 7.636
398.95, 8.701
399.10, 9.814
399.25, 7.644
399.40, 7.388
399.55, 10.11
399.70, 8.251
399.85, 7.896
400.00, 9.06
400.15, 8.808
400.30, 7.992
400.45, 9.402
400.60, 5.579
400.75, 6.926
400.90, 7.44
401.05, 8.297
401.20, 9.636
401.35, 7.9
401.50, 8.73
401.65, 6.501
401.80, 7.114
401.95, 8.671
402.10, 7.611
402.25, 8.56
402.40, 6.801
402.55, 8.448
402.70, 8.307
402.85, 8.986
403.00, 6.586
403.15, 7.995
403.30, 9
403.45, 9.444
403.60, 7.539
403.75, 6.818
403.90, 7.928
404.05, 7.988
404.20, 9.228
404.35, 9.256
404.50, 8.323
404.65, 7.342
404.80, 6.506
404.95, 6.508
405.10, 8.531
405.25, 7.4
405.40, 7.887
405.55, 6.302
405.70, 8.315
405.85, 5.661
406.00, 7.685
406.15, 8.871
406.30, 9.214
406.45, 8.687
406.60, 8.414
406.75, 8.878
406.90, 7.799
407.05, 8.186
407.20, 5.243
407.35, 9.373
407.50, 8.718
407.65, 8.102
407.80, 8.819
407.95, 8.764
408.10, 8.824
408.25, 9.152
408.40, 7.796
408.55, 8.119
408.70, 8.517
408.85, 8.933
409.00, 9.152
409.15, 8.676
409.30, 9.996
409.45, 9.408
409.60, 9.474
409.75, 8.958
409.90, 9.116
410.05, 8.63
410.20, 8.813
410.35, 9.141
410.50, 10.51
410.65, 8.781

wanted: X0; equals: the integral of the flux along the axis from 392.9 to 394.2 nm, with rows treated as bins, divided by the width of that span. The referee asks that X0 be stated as 8.7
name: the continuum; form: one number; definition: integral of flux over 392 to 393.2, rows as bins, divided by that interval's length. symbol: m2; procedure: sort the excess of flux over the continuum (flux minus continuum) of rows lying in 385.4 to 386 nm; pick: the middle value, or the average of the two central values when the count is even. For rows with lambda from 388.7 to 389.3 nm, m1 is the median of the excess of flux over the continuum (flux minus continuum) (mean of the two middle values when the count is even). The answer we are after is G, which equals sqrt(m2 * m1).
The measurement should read 0.8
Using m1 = 1.1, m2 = 0.6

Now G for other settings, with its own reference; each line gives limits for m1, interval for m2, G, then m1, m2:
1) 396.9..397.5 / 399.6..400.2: 0.3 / -0.5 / -0.2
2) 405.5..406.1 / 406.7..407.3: 1.1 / -1.7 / -0.7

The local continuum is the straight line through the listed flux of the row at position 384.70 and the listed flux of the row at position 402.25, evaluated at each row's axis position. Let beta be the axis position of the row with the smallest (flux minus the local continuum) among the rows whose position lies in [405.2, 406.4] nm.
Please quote 405.85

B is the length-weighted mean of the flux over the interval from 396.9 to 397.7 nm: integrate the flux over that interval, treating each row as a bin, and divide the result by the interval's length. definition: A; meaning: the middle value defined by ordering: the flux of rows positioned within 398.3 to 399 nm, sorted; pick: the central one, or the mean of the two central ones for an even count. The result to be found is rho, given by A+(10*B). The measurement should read 95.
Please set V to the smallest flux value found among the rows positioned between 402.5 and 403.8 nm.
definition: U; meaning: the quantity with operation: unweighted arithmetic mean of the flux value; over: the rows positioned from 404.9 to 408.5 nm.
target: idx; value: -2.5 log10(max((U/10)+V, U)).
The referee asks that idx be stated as -2.26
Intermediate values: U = 8.0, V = 6.586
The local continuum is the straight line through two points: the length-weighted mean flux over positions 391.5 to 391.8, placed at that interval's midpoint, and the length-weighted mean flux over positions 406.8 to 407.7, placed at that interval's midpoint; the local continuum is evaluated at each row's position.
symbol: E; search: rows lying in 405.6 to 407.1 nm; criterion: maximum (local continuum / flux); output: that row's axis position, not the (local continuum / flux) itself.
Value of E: 405.85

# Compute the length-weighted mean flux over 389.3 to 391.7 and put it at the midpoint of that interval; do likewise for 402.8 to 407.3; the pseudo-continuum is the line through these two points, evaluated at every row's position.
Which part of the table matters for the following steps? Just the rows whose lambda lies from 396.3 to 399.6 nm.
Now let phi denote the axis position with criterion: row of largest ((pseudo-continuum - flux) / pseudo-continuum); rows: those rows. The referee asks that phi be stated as 397.45 nm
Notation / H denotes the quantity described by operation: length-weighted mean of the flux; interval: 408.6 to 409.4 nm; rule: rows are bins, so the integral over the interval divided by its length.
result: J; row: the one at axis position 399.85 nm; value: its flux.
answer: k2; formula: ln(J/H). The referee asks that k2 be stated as -0.13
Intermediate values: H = 9.04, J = 7.896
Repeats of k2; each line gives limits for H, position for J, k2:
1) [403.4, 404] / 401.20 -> 0.20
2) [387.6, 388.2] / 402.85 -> -0.11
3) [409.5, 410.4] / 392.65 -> 0.04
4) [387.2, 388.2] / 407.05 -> -0.18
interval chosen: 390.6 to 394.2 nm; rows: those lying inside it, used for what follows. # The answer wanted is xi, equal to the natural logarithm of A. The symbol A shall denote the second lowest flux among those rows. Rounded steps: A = 7.295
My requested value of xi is 1.99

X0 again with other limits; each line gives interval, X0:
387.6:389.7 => 9.9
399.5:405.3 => 8.0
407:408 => 8.2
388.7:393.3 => 9.1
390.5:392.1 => 8.7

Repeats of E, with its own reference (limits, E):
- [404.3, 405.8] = 405.55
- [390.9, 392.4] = 391.75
